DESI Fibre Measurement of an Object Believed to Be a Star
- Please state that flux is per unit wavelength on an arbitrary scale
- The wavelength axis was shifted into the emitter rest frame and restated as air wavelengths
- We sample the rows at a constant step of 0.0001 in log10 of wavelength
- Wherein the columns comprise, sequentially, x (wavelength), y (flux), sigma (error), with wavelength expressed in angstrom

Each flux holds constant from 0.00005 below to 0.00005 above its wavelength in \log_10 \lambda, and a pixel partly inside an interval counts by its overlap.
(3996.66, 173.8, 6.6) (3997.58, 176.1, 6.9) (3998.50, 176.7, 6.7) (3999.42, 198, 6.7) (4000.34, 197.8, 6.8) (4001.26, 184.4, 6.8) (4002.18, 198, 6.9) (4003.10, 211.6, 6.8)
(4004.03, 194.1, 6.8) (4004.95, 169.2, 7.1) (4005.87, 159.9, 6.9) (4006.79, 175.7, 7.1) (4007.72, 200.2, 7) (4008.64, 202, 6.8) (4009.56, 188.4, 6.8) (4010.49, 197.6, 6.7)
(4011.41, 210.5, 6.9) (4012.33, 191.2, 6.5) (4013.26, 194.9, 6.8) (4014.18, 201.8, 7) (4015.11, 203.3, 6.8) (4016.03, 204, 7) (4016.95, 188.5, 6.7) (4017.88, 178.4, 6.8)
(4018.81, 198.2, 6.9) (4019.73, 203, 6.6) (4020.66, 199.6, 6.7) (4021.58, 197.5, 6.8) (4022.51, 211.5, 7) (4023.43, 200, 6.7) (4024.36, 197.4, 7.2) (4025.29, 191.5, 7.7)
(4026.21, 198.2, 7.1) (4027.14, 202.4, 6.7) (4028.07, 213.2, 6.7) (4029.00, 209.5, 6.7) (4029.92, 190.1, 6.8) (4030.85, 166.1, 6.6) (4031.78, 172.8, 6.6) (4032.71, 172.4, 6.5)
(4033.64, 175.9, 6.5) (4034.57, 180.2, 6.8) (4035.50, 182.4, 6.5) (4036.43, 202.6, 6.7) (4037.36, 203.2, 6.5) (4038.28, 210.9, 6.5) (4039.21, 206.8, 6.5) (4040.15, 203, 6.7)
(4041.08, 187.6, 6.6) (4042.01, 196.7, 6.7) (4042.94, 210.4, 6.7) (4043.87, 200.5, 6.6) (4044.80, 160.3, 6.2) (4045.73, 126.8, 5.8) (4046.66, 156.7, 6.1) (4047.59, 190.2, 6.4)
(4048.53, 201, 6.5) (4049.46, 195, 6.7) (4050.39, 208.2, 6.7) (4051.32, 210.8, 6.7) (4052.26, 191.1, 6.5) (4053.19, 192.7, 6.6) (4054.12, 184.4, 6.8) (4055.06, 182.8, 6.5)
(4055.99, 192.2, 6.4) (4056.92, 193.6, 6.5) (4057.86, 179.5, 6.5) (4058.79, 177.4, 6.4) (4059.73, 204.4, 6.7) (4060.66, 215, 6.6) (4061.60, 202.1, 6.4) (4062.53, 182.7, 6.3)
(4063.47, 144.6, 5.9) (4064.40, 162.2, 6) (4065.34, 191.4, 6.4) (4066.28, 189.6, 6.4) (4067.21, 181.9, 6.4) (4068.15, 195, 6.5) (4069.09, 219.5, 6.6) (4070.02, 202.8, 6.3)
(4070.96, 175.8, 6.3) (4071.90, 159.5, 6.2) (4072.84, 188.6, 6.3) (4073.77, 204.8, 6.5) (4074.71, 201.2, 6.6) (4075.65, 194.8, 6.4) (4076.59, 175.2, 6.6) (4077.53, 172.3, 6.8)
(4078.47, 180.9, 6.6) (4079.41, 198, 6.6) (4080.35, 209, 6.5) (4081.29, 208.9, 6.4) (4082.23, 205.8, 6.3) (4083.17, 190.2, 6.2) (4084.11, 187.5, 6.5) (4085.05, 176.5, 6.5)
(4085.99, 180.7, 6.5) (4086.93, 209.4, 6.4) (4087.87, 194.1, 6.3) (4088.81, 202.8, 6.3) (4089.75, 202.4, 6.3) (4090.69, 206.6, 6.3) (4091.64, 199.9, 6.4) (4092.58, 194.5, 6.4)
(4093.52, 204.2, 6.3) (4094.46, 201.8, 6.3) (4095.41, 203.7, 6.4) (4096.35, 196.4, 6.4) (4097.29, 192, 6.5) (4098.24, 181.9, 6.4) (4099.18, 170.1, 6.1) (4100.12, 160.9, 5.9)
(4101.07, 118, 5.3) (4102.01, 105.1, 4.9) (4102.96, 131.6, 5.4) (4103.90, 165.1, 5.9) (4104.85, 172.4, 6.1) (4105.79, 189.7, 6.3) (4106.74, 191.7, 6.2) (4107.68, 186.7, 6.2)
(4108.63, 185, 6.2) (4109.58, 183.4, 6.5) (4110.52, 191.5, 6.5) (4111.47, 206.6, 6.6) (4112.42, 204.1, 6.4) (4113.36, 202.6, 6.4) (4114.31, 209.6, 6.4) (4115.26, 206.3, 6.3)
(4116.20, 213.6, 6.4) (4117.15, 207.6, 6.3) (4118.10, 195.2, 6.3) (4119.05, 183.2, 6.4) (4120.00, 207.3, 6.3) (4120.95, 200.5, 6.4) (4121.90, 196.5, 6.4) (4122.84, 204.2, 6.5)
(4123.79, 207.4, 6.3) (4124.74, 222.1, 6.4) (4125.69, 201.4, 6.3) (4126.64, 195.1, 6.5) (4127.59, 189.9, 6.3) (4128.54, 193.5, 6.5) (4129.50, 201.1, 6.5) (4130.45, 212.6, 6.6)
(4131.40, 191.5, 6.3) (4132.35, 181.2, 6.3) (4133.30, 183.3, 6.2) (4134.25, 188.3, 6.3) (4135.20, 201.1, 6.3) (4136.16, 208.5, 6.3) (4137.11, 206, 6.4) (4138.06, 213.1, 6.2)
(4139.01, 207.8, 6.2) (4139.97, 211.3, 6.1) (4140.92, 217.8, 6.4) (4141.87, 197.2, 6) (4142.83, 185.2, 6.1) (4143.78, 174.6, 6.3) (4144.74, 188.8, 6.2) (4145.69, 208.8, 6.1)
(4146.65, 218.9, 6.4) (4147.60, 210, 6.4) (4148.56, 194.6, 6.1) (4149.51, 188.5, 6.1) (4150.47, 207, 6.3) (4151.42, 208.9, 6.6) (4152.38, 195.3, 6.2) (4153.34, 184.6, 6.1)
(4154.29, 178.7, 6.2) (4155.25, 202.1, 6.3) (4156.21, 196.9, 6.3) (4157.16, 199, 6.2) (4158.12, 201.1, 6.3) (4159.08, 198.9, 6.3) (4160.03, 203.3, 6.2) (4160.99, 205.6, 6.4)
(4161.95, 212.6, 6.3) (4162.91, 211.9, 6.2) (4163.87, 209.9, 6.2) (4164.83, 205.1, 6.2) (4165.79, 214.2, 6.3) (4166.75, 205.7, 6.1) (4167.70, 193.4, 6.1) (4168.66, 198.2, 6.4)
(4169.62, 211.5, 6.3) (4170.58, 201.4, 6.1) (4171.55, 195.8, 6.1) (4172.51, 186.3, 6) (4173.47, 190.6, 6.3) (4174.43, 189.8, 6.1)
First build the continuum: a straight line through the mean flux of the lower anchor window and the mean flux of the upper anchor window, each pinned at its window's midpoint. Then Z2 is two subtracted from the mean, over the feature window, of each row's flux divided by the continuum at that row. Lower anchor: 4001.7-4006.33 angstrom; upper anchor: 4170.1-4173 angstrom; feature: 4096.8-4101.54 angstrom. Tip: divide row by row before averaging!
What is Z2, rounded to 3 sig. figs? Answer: -1.14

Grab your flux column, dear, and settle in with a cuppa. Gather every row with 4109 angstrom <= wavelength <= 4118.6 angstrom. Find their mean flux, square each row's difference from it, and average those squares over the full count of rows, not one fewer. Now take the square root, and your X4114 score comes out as 8.8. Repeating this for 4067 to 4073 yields 17.9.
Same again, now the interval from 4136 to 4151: 12.3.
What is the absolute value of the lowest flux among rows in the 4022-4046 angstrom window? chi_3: 127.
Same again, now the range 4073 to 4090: 172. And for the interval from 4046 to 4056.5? 157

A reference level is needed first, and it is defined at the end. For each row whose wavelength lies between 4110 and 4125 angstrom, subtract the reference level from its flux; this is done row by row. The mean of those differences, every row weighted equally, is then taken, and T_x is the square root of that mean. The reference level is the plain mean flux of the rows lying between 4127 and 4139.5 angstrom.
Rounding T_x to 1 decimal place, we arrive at 2.3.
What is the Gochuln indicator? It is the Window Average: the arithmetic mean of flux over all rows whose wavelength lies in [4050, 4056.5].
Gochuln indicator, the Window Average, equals 195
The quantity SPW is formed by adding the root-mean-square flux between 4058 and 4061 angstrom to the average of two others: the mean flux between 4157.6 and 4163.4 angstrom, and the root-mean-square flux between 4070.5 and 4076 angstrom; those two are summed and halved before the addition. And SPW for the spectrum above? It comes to 396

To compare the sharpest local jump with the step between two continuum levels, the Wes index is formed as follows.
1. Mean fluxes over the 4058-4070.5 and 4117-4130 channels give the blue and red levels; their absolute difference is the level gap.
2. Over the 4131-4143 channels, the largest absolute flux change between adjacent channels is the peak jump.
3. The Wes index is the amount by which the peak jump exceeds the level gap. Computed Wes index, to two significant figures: 10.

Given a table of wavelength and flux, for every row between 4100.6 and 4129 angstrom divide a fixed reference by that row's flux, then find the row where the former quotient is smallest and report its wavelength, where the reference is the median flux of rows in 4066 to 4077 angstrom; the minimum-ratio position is 4124.74 angstrom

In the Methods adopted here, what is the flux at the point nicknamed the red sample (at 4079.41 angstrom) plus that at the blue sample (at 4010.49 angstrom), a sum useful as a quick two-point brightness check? 396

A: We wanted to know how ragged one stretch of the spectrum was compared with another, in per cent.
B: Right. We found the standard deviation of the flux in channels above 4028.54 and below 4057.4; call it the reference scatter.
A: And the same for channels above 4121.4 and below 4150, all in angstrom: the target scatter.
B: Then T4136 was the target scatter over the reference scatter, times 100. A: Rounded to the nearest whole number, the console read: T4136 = 64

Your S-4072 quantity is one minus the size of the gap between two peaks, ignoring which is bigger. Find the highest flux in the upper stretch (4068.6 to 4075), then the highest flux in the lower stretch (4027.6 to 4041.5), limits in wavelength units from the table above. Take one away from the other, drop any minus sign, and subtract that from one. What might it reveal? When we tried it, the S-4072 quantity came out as -5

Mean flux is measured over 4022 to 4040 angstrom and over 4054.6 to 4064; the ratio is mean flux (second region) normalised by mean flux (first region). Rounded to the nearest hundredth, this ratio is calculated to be 0.97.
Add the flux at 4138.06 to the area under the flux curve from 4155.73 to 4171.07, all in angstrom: 3347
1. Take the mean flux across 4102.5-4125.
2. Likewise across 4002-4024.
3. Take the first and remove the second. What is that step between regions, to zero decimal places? -1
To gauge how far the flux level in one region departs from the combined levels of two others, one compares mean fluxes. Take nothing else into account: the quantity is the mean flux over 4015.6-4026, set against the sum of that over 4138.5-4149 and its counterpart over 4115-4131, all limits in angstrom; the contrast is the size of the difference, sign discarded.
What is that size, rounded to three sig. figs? 206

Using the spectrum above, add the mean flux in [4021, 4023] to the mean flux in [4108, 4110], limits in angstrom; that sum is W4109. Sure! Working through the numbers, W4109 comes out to 389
